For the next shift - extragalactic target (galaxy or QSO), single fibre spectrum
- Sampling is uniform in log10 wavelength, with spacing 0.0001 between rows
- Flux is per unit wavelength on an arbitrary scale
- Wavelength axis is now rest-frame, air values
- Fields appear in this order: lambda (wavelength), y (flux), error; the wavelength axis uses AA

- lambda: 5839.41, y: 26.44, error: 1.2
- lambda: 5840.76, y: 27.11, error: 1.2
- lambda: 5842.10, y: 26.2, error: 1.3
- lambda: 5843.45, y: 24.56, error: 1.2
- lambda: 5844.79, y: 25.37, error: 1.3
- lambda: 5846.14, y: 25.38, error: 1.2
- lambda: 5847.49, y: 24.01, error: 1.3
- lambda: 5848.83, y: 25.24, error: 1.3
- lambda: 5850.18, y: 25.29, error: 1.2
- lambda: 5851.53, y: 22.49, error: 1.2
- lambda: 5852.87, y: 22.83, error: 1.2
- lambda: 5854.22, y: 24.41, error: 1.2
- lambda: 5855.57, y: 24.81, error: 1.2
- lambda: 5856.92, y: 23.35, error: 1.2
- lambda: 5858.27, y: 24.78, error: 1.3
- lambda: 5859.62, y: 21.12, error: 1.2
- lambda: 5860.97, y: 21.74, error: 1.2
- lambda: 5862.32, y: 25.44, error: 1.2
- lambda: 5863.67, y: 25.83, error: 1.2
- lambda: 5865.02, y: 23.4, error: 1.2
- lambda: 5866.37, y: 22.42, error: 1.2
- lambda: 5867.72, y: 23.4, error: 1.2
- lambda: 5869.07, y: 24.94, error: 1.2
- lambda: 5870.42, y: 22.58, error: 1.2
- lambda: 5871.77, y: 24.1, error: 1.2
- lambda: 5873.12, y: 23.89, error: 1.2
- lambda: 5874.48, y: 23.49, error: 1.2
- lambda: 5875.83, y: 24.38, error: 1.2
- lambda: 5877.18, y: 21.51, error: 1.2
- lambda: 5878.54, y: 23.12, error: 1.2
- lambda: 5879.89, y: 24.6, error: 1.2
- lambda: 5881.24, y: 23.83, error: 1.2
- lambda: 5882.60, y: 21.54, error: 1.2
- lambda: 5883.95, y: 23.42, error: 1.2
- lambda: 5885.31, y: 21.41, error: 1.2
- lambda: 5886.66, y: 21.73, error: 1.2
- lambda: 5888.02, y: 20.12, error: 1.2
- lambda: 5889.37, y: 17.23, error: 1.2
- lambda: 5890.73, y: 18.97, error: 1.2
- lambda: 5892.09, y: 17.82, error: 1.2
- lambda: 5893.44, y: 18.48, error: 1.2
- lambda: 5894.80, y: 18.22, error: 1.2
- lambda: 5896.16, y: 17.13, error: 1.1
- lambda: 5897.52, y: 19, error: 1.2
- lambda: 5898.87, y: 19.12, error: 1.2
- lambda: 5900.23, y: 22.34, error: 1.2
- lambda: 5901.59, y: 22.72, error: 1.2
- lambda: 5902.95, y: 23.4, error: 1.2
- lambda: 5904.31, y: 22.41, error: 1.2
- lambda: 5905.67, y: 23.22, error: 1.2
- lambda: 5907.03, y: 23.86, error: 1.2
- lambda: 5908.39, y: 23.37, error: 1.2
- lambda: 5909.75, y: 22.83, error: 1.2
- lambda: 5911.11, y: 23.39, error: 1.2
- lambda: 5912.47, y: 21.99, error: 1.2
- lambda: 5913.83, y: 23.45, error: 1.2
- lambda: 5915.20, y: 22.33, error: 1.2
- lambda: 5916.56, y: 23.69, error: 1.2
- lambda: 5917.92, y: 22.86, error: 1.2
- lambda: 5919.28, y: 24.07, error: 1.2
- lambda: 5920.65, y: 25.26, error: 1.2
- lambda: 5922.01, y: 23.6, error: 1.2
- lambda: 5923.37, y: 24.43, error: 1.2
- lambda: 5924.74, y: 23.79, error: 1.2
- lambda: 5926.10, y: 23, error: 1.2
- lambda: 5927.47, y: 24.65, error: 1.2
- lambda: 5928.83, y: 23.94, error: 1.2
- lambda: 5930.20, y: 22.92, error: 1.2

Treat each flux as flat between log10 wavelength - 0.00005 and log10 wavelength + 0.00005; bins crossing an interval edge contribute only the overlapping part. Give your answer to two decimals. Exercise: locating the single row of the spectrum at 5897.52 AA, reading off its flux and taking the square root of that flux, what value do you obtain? 4.36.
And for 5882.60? 4.64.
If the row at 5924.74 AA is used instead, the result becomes 4.88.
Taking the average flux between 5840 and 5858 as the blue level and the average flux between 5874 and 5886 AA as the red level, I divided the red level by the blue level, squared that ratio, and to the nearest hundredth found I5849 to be 0.87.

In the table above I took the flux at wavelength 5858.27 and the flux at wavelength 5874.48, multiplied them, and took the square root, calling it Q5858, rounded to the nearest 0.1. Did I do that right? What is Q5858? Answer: 24.1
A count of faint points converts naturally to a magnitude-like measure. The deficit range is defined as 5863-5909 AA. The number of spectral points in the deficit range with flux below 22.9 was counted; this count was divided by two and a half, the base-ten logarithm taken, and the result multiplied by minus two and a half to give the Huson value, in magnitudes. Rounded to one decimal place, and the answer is -2.1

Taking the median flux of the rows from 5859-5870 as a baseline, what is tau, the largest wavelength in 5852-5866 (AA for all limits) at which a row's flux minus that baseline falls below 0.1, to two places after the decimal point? 5865.02 AA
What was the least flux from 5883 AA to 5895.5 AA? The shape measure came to 17.23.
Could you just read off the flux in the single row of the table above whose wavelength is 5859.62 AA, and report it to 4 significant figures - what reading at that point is 21.12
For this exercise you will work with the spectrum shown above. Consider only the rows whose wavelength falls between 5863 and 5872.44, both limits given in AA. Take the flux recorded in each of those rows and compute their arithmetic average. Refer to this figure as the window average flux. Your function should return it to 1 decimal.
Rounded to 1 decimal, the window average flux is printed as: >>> 23.8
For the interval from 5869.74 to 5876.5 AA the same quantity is 23.7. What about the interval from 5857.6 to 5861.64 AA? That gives 22.5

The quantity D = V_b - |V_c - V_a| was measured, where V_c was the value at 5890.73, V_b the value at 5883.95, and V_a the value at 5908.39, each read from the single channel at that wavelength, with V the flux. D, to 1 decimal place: 19.0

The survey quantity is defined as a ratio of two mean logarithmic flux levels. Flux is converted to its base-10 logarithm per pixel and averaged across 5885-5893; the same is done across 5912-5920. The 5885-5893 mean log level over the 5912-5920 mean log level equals 0.95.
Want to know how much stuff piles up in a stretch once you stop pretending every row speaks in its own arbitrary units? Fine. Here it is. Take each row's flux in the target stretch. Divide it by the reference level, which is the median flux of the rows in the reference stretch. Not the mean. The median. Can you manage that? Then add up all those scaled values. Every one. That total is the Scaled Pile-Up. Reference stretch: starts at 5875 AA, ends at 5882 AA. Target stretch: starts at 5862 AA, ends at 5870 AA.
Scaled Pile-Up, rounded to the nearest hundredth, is 6.10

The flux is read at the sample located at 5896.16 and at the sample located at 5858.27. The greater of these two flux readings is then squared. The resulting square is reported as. 614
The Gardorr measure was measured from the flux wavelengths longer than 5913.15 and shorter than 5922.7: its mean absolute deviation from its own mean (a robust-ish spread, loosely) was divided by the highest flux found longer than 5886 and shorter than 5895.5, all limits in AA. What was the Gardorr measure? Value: 0.0289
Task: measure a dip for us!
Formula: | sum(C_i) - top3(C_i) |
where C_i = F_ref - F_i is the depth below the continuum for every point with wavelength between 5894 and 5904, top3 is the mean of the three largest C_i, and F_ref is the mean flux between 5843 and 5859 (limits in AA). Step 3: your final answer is 22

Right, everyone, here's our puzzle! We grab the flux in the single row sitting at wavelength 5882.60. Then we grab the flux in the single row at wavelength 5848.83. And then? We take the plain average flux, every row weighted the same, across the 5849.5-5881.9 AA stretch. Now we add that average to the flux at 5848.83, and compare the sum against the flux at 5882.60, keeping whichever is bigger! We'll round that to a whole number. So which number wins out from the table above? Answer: 49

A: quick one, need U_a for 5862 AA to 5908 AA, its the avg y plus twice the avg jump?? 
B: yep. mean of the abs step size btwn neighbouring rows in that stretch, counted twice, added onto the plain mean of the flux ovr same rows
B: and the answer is 24.6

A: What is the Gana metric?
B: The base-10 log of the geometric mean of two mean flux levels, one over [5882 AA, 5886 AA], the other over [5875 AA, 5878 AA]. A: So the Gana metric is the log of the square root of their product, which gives 1.35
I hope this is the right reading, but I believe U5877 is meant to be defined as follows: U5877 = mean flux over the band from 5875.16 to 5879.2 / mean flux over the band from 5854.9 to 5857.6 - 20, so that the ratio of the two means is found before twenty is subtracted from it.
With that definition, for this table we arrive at -19.0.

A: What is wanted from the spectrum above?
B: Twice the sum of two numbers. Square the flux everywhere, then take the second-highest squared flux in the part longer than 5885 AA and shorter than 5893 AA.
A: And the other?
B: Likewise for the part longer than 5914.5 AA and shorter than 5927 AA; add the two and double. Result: 2110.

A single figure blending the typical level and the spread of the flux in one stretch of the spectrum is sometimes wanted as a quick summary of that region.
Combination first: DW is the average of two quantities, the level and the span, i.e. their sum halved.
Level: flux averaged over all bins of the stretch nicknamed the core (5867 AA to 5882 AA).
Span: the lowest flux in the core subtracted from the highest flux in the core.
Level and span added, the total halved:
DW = 13.5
